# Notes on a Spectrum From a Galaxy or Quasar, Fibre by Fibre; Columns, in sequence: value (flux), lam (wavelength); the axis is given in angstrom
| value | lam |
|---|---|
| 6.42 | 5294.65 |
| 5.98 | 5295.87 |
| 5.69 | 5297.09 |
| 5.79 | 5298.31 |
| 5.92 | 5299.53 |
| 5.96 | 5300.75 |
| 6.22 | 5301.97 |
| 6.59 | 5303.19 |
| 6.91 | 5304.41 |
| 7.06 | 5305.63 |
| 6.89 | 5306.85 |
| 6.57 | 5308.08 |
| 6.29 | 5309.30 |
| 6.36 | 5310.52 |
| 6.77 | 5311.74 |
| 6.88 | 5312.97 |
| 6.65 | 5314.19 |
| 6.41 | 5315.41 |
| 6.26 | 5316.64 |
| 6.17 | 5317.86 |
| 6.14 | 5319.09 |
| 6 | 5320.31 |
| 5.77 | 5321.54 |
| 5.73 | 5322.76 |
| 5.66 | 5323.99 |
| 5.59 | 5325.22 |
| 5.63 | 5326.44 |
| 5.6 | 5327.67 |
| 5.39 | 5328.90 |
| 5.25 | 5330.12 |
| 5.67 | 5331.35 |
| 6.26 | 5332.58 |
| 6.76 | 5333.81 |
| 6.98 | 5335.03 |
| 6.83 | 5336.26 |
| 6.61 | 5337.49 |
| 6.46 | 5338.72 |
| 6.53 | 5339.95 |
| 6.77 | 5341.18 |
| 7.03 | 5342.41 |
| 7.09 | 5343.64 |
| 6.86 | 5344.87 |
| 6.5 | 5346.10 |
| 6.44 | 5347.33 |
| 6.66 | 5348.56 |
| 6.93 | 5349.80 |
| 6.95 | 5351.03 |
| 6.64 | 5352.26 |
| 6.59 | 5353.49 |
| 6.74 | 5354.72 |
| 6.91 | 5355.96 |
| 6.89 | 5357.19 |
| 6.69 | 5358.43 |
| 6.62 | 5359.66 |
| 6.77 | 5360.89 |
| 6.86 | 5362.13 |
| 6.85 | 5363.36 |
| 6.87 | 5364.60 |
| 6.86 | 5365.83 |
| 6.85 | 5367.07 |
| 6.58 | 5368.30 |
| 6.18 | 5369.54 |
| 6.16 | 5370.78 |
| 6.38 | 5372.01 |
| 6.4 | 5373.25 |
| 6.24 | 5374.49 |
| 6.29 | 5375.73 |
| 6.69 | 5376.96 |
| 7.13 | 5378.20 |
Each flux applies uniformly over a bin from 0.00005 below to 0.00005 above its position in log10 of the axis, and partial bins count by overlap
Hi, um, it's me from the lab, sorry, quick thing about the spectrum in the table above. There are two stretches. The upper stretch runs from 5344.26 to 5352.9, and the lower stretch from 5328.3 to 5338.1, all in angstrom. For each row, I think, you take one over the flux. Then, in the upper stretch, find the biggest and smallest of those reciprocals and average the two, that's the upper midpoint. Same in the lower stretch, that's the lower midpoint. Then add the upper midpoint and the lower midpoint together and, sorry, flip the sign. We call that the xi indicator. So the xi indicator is -0.316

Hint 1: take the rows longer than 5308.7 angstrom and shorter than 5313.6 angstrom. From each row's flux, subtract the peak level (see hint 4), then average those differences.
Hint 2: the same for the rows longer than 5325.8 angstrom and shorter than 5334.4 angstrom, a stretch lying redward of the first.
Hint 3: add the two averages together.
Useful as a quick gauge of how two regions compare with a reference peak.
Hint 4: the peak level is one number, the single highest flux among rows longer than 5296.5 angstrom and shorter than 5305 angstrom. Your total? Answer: -1.5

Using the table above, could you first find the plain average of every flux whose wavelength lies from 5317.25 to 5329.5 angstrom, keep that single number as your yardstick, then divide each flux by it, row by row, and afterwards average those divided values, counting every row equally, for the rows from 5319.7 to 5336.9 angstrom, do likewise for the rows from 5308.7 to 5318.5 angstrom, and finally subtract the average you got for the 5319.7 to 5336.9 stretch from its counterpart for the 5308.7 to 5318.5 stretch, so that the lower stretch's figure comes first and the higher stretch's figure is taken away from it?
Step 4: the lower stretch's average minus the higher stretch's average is 0.09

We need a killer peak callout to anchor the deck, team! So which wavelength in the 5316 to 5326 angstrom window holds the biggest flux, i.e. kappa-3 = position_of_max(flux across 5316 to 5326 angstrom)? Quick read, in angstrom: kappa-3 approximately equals 5316.64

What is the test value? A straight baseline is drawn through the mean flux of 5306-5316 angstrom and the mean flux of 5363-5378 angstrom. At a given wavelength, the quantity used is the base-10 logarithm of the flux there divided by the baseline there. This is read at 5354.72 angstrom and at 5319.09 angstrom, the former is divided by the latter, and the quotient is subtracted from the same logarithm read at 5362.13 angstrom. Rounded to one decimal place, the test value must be 0.4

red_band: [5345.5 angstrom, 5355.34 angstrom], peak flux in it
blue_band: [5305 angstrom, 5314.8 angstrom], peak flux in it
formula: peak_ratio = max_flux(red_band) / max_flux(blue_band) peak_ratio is 0.984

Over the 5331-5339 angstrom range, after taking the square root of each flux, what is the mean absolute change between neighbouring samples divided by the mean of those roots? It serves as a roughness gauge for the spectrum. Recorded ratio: 0.024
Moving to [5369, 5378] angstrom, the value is 0.011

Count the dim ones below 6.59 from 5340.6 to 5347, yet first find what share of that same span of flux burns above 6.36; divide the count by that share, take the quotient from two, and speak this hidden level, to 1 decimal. 1.0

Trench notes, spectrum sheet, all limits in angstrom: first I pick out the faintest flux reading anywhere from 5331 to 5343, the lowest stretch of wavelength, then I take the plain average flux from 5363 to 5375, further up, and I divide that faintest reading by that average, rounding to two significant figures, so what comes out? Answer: 0.87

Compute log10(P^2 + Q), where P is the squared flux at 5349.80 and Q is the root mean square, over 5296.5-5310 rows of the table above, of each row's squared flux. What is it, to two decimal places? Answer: 3.37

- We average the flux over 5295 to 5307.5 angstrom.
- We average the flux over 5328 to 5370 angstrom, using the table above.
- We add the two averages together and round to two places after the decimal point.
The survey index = 12.91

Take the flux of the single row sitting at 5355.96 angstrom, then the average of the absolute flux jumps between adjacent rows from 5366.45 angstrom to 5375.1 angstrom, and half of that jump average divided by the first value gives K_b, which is 0.013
